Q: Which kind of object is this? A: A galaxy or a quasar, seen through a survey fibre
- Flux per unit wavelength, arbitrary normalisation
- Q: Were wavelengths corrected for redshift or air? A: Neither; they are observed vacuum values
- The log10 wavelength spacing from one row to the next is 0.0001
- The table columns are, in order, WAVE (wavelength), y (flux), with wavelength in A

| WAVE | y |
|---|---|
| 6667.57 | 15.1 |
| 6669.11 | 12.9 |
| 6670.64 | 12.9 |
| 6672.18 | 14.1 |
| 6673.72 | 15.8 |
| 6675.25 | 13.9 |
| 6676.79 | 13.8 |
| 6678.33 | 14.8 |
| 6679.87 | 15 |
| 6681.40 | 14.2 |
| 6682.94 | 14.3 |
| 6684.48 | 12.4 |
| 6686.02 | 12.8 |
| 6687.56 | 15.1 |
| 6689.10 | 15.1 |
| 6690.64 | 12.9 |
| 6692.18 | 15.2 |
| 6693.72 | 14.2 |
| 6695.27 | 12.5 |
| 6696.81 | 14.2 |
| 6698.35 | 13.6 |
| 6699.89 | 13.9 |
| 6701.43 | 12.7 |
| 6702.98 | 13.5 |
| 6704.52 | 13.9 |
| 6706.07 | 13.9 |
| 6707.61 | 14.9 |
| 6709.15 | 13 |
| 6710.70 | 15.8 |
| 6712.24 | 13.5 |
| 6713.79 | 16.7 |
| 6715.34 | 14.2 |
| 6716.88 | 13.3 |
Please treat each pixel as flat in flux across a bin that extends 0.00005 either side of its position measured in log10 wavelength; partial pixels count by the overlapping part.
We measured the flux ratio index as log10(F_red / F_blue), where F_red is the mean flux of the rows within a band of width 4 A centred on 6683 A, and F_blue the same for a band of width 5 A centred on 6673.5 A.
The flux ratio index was -0.03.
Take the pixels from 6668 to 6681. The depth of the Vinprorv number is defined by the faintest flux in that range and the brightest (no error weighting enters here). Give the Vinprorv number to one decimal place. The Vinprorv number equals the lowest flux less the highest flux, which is -2.9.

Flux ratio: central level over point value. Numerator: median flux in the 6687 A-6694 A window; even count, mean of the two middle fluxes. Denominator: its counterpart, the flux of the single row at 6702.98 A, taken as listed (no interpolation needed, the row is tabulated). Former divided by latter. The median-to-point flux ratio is 1.12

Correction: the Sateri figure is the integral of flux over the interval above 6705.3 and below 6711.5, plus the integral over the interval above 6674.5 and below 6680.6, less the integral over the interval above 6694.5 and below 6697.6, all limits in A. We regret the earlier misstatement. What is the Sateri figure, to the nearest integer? 136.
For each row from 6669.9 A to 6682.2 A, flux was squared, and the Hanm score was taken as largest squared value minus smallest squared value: 83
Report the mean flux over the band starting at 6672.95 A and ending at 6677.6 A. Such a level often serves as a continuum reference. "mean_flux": 14.5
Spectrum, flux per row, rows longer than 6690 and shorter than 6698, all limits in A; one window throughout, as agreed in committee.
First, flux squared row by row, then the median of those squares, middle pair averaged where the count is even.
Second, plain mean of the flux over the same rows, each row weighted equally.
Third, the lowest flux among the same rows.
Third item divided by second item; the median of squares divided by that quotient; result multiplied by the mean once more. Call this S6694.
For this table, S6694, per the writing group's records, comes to 3072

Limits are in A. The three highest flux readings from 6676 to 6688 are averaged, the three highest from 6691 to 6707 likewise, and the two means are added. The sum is 29.5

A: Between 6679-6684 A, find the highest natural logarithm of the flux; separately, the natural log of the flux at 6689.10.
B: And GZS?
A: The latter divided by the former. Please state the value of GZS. 1.00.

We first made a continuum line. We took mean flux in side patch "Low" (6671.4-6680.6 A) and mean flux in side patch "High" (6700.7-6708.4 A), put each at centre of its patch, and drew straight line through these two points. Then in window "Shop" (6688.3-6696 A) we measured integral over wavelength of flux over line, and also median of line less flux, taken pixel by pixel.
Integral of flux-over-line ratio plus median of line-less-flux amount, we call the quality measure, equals 7.50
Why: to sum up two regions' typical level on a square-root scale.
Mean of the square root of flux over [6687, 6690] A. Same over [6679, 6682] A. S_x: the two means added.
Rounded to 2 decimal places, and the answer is 7.71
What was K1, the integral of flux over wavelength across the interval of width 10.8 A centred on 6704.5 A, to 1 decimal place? 147.9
